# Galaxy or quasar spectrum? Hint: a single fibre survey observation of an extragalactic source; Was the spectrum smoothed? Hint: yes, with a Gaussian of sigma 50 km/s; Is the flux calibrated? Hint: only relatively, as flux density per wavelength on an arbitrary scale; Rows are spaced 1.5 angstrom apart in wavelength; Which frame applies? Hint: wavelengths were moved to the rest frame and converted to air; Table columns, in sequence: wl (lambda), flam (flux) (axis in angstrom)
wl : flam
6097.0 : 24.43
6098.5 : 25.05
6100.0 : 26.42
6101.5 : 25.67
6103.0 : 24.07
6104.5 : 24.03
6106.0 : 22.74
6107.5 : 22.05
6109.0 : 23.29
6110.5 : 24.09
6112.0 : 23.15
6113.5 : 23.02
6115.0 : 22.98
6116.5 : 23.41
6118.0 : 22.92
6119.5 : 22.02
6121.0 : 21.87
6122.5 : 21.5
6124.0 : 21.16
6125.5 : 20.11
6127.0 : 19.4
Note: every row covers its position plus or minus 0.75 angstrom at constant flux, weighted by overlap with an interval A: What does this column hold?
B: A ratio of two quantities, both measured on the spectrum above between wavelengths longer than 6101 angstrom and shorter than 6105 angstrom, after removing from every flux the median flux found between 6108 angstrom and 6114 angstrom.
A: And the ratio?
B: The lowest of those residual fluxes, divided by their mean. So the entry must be 1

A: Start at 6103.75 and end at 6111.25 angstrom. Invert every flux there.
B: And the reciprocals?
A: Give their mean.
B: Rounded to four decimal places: 0.0431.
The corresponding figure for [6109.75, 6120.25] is 0.0433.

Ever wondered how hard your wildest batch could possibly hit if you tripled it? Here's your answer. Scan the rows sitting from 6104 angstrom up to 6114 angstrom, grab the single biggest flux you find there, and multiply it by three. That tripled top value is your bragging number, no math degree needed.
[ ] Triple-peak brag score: 72.3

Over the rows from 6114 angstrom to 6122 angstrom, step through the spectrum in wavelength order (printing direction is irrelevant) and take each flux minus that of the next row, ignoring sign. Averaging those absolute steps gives 0.49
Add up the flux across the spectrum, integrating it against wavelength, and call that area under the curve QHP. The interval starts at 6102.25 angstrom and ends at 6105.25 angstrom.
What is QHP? 72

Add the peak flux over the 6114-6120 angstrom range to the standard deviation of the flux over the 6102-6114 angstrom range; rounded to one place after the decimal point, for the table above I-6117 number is 24.1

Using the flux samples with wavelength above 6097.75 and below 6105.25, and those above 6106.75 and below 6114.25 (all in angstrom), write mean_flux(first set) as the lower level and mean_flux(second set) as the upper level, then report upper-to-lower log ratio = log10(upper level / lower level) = -0.03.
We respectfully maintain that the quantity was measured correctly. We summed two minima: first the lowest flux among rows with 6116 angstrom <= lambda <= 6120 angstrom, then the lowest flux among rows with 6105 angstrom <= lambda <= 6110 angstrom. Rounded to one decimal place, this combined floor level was 44.1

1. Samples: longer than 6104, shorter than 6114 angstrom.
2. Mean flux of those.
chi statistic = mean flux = 23.2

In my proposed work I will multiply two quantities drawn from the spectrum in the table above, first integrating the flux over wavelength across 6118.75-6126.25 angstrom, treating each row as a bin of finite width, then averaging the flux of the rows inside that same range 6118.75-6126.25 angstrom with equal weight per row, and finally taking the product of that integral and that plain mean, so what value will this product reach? 3413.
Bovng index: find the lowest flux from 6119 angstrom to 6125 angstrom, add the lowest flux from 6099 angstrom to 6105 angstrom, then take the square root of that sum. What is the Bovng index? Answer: 6.72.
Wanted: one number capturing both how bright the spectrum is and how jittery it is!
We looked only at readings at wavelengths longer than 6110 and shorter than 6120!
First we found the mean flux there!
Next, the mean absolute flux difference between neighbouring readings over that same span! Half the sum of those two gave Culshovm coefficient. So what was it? 11.8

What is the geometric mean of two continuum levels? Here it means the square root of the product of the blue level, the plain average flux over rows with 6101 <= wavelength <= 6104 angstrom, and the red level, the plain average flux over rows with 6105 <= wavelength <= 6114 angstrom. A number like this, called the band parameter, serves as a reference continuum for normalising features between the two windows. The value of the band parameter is 23.9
